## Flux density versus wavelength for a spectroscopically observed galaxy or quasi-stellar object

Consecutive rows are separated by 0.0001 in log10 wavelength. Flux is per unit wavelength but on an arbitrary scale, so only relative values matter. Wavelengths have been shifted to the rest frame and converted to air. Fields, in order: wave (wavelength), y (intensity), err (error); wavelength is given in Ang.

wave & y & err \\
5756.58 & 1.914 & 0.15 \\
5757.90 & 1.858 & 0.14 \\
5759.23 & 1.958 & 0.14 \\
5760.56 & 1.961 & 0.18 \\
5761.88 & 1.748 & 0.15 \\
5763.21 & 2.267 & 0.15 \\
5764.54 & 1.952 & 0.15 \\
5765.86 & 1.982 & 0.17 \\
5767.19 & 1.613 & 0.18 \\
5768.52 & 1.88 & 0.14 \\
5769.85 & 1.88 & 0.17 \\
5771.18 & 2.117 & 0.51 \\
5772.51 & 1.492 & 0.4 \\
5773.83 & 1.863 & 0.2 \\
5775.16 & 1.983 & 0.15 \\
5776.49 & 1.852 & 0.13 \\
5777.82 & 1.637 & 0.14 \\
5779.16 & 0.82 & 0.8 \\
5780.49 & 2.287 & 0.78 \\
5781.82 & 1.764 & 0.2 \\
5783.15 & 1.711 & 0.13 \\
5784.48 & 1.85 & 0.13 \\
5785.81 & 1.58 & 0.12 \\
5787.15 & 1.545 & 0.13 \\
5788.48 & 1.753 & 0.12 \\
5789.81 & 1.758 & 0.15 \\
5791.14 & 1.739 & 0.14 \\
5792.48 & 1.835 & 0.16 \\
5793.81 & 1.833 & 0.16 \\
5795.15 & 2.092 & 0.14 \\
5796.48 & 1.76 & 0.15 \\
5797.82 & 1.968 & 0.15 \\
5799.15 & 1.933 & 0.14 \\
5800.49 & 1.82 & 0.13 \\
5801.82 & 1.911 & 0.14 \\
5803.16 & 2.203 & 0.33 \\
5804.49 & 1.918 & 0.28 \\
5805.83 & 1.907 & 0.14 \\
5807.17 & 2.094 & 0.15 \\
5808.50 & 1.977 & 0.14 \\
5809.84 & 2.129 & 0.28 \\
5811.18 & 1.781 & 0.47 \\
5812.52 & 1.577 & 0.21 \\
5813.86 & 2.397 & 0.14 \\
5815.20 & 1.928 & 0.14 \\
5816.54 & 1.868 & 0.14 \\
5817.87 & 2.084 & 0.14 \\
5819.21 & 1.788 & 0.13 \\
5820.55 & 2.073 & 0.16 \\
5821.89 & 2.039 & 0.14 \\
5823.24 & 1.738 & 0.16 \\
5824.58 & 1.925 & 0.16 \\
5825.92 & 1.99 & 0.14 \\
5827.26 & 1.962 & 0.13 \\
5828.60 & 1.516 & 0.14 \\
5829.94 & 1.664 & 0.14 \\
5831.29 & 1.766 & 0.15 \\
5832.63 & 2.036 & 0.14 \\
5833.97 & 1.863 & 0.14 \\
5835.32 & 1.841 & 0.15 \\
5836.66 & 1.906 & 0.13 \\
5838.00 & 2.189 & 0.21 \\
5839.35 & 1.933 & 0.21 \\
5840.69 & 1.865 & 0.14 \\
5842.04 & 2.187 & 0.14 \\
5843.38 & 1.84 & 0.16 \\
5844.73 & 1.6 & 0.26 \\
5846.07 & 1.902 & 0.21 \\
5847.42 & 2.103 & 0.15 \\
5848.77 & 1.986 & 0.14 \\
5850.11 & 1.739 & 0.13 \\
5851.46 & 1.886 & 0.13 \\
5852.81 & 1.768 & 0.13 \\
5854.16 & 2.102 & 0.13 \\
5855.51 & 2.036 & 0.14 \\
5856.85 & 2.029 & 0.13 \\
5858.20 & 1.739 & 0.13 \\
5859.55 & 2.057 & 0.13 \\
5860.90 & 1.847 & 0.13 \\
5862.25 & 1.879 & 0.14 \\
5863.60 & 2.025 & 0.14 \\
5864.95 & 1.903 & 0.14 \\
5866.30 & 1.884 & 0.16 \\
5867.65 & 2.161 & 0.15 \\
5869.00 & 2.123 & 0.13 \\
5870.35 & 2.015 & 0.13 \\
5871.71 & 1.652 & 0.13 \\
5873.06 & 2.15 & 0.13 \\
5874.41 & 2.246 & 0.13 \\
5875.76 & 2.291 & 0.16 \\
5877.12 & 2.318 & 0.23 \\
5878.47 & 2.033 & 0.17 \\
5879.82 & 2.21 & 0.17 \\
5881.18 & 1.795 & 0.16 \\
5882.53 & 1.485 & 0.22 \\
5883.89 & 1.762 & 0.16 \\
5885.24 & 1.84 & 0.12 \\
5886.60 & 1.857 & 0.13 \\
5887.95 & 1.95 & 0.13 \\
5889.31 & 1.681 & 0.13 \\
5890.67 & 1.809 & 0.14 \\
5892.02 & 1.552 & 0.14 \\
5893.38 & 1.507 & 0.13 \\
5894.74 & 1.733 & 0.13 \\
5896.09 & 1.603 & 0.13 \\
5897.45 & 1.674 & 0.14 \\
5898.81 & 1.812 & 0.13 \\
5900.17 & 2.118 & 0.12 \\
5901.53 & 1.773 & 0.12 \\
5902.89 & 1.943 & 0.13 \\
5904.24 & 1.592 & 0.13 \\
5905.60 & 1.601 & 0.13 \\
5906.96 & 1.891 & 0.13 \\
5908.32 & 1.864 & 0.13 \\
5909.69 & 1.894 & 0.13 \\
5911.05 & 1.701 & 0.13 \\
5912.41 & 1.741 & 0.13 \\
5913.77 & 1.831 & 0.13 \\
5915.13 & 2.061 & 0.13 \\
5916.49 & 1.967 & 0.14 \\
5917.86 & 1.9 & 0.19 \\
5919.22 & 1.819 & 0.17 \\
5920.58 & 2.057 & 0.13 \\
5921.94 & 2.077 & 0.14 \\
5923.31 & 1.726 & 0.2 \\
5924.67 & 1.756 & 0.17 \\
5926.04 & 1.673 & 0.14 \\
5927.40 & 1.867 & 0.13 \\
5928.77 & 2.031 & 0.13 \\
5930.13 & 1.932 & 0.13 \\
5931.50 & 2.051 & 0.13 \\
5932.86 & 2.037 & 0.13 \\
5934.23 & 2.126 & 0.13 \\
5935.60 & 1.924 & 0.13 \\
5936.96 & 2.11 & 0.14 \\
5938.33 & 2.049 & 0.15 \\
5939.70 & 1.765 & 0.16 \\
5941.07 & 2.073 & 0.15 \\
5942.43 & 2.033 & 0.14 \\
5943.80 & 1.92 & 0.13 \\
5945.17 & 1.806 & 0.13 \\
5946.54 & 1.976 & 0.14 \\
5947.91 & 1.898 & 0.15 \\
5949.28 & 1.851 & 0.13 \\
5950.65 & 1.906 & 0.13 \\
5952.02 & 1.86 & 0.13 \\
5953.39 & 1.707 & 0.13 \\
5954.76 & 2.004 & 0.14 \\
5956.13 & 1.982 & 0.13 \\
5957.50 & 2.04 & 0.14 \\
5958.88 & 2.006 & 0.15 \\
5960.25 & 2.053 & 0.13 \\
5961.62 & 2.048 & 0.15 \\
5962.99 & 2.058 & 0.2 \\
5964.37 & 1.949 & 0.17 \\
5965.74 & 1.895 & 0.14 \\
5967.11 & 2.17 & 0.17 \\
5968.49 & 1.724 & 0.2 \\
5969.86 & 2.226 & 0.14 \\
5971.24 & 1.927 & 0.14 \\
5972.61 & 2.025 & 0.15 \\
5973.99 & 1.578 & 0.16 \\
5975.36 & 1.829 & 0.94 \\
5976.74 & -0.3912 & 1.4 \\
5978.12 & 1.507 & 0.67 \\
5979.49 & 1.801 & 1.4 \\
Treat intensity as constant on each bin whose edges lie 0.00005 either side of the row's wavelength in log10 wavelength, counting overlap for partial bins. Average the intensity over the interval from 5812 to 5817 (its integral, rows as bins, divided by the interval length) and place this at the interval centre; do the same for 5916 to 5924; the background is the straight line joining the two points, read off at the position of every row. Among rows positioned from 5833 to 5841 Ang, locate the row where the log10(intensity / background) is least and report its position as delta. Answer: 5835.32 Ang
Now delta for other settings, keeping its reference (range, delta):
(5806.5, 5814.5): 5812.52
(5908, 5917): 5911.05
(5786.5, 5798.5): 5787.15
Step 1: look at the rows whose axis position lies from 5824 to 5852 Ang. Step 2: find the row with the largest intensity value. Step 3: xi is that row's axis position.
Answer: 5838.00 Ang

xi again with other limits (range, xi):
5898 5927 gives 5900.17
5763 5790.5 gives 5780.49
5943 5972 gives 5969.86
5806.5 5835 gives 5813.86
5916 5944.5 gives 5934.23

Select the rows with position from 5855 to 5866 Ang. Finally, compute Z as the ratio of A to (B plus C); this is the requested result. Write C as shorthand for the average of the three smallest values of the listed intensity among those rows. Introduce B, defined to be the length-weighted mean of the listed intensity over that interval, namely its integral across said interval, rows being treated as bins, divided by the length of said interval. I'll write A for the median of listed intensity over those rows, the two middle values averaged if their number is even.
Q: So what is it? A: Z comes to 0.523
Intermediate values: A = 1.96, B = 1.94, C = 1.82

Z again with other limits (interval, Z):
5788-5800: 0.509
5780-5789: 0.518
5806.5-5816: 0.528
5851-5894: 0.551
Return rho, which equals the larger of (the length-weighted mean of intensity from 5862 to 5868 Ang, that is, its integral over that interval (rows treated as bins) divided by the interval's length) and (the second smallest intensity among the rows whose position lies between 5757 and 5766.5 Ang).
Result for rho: 1.97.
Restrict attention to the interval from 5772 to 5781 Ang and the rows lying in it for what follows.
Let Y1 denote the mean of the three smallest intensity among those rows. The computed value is 1.32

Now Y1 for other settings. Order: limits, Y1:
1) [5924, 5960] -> 1.71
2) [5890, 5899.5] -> 1.55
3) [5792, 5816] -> 1.71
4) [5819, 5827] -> 1.82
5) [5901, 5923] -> 1.63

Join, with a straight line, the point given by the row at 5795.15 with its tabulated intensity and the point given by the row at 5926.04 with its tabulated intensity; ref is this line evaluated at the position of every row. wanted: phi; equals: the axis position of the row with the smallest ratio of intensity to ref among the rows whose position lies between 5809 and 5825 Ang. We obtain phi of 5812.52 Ang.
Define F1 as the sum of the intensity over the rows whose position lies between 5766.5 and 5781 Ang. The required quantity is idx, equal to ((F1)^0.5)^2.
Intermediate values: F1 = 19.4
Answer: 19.4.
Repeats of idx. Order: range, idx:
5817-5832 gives 20.5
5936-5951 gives 21.4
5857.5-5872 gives 21.3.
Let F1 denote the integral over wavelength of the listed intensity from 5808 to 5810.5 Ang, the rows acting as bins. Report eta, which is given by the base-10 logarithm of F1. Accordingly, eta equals 0.71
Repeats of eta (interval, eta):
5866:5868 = 0.61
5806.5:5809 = 0.71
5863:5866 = 0.77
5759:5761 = 0.59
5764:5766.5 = 0.69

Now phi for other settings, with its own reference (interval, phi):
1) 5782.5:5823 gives 5787.15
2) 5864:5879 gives 5871.71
